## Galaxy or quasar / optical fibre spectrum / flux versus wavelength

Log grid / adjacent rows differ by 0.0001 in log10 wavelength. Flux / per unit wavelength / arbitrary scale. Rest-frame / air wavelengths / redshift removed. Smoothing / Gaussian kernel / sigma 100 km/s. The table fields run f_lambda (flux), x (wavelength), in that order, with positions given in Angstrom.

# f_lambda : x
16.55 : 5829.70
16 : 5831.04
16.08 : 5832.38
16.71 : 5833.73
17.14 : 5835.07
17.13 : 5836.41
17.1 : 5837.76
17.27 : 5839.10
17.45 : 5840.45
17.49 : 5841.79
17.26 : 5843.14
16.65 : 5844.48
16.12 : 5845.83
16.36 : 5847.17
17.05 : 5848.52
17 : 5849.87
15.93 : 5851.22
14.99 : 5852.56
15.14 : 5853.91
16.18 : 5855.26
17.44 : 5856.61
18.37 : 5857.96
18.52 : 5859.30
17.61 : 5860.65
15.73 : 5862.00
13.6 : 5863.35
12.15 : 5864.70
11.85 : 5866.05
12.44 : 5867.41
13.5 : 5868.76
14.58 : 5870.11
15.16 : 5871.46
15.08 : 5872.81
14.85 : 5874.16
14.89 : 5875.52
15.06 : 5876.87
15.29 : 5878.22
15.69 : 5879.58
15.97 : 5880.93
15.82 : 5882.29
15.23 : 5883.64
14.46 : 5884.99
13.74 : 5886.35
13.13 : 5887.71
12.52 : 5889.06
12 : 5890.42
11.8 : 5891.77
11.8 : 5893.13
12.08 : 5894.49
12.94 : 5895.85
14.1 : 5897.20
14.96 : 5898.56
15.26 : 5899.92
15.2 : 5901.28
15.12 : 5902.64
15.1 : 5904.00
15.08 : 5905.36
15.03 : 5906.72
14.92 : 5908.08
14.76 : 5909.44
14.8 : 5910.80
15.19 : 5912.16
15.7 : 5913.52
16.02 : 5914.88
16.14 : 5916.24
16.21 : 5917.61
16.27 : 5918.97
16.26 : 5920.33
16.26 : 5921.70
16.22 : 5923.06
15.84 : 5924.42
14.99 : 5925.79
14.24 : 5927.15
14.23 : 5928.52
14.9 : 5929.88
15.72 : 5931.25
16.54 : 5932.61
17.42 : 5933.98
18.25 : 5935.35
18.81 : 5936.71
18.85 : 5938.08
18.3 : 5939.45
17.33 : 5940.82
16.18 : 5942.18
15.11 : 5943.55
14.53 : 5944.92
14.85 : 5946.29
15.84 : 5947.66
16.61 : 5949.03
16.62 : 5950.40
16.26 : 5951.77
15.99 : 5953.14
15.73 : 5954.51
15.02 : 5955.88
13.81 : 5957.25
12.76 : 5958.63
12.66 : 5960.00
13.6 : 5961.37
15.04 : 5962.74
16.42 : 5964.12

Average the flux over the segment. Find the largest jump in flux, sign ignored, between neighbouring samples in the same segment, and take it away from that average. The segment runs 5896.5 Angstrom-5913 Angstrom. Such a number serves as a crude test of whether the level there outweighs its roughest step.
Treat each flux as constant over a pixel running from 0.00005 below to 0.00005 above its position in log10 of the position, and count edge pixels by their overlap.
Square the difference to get 199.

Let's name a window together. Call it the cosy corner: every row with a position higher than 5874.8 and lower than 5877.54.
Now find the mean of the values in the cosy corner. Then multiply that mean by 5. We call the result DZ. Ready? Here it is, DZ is 75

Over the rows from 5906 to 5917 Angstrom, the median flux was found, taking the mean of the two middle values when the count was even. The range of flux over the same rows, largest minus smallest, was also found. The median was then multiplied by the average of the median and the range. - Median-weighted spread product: 125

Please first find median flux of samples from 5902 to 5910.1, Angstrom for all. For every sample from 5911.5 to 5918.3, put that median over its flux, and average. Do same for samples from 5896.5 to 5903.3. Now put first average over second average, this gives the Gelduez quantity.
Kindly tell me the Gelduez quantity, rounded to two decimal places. 0.94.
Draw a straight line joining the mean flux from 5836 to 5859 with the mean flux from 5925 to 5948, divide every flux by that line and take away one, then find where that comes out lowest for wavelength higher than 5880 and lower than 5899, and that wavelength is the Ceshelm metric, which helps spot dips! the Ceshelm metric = 5891.77 Angstrom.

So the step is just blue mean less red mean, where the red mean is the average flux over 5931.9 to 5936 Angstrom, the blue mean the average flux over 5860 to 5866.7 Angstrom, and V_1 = -3.2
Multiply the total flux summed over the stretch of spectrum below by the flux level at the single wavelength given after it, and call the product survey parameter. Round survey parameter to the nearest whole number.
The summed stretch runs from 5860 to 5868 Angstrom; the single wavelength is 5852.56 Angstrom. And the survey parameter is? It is 1250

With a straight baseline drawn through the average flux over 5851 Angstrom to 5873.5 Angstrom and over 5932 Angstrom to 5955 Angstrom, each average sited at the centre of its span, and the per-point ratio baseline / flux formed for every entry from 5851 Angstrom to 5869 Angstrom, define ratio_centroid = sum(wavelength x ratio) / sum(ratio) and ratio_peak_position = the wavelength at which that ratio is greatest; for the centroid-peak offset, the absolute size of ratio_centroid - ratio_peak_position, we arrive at 5.5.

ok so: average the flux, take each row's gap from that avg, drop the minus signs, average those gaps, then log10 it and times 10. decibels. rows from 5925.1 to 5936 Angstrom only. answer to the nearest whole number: 1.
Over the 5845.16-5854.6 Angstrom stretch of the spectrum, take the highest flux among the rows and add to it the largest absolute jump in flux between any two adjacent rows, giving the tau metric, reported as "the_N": 18.1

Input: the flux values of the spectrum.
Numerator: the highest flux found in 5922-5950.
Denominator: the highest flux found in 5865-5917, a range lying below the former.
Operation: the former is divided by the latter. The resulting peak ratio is 1.17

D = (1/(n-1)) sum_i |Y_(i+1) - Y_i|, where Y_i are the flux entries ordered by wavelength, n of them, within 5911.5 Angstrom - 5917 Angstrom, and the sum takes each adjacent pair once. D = 0.32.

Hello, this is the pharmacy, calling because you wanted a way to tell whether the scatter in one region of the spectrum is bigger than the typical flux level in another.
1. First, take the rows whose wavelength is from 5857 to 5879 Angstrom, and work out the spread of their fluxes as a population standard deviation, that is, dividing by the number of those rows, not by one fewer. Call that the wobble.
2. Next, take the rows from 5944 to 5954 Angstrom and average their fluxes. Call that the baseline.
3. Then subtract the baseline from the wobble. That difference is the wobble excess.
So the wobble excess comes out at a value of -13.9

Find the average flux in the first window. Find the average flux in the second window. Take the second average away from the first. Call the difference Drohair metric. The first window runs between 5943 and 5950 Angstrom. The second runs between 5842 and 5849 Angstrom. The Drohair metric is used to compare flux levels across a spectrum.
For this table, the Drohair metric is -1.3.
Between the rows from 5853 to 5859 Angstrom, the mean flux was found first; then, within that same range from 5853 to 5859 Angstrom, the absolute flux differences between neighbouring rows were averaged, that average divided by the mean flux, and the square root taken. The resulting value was 0.25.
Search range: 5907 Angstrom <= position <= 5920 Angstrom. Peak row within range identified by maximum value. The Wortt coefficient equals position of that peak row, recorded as 5918.97 Angstrom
